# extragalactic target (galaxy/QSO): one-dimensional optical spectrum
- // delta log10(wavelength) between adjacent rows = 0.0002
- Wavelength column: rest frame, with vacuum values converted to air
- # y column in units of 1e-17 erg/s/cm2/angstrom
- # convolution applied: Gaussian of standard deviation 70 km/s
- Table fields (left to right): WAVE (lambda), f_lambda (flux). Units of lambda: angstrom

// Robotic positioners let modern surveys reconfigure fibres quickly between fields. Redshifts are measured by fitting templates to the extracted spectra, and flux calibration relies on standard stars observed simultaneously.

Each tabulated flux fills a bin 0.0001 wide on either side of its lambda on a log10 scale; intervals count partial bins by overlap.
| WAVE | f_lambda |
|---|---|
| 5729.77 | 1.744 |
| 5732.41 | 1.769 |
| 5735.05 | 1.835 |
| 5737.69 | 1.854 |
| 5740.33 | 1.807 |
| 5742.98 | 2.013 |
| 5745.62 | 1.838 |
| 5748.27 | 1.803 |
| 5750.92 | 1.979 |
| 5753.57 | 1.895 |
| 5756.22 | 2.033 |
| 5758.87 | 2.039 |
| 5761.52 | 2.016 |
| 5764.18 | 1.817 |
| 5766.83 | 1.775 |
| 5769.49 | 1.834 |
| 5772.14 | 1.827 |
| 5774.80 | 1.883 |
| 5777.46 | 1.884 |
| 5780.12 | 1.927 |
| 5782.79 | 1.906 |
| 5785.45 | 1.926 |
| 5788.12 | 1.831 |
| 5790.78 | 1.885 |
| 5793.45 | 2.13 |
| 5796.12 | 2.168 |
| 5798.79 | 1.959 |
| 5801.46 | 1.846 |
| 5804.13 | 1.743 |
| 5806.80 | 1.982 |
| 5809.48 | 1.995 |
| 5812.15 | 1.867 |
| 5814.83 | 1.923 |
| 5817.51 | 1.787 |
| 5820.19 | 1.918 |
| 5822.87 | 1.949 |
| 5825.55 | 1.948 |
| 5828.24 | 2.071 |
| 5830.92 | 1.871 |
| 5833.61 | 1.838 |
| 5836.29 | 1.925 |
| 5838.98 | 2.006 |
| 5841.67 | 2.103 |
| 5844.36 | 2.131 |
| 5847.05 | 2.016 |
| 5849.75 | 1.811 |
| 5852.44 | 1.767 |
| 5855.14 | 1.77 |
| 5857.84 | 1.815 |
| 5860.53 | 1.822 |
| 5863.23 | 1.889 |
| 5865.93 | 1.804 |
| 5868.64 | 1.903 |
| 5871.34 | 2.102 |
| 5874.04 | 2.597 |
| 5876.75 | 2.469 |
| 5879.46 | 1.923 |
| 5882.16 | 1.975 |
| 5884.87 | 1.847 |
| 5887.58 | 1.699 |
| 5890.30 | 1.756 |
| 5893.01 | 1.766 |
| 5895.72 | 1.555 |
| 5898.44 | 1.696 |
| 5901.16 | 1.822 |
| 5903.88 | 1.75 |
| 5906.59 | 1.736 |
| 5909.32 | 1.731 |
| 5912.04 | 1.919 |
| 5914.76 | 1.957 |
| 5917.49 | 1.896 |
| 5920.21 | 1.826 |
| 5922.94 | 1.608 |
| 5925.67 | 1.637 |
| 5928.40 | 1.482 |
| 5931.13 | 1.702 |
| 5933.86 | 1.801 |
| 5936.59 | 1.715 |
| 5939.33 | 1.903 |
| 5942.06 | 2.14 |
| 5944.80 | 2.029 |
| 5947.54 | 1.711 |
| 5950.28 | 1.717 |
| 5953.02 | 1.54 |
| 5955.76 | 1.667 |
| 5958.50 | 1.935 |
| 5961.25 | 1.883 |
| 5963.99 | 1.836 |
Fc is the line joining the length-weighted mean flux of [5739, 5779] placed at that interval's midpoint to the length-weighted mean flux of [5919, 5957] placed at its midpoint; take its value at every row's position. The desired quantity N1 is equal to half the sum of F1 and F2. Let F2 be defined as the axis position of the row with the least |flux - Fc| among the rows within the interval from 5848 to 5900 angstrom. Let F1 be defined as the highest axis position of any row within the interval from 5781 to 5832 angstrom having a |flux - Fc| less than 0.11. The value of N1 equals 5844.4 angstrom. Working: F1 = 5830.92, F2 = 5857.84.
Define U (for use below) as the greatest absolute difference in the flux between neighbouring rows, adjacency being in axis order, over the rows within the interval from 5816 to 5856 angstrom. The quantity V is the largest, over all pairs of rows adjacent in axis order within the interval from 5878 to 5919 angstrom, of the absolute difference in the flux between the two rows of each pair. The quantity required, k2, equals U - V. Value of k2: -0.01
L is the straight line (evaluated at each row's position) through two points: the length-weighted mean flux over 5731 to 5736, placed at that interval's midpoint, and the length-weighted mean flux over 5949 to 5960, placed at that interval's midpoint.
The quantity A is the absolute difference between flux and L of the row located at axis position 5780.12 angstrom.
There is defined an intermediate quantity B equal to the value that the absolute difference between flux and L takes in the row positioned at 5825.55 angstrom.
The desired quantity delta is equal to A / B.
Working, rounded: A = 0.15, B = 0.18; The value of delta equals 1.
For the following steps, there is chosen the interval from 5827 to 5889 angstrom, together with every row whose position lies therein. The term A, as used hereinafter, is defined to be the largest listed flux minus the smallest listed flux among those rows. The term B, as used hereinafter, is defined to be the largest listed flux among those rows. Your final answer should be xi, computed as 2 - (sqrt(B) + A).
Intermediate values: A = 0.9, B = 2.597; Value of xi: -0.5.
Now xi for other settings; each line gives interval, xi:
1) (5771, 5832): 0.1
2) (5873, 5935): -0.7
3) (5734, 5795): 0.2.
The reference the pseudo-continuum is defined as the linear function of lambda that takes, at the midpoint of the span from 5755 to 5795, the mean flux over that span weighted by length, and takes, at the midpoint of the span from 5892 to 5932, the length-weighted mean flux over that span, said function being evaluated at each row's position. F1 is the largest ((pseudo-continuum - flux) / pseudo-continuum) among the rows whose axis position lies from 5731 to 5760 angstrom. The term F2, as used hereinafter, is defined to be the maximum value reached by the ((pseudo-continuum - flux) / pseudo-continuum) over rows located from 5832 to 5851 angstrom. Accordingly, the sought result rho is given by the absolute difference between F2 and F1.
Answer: 0.10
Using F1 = 0.10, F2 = 0.00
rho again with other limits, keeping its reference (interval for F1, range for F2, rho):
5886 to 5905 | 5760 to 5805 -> 0.04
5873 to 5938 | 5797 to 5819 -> 0.07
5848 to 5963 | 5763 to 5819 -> 0.06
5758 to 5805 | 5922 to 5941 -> 0.06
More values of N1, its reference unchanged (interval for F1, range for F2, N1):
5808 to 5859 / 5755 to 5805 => 5816.3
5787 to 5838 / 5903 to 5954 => 5893.3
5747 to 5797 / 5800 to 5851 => 5812.2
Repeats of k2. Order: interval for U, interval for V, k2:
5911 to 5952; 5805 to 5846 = 0.12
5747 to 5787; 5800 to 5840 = -0.04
